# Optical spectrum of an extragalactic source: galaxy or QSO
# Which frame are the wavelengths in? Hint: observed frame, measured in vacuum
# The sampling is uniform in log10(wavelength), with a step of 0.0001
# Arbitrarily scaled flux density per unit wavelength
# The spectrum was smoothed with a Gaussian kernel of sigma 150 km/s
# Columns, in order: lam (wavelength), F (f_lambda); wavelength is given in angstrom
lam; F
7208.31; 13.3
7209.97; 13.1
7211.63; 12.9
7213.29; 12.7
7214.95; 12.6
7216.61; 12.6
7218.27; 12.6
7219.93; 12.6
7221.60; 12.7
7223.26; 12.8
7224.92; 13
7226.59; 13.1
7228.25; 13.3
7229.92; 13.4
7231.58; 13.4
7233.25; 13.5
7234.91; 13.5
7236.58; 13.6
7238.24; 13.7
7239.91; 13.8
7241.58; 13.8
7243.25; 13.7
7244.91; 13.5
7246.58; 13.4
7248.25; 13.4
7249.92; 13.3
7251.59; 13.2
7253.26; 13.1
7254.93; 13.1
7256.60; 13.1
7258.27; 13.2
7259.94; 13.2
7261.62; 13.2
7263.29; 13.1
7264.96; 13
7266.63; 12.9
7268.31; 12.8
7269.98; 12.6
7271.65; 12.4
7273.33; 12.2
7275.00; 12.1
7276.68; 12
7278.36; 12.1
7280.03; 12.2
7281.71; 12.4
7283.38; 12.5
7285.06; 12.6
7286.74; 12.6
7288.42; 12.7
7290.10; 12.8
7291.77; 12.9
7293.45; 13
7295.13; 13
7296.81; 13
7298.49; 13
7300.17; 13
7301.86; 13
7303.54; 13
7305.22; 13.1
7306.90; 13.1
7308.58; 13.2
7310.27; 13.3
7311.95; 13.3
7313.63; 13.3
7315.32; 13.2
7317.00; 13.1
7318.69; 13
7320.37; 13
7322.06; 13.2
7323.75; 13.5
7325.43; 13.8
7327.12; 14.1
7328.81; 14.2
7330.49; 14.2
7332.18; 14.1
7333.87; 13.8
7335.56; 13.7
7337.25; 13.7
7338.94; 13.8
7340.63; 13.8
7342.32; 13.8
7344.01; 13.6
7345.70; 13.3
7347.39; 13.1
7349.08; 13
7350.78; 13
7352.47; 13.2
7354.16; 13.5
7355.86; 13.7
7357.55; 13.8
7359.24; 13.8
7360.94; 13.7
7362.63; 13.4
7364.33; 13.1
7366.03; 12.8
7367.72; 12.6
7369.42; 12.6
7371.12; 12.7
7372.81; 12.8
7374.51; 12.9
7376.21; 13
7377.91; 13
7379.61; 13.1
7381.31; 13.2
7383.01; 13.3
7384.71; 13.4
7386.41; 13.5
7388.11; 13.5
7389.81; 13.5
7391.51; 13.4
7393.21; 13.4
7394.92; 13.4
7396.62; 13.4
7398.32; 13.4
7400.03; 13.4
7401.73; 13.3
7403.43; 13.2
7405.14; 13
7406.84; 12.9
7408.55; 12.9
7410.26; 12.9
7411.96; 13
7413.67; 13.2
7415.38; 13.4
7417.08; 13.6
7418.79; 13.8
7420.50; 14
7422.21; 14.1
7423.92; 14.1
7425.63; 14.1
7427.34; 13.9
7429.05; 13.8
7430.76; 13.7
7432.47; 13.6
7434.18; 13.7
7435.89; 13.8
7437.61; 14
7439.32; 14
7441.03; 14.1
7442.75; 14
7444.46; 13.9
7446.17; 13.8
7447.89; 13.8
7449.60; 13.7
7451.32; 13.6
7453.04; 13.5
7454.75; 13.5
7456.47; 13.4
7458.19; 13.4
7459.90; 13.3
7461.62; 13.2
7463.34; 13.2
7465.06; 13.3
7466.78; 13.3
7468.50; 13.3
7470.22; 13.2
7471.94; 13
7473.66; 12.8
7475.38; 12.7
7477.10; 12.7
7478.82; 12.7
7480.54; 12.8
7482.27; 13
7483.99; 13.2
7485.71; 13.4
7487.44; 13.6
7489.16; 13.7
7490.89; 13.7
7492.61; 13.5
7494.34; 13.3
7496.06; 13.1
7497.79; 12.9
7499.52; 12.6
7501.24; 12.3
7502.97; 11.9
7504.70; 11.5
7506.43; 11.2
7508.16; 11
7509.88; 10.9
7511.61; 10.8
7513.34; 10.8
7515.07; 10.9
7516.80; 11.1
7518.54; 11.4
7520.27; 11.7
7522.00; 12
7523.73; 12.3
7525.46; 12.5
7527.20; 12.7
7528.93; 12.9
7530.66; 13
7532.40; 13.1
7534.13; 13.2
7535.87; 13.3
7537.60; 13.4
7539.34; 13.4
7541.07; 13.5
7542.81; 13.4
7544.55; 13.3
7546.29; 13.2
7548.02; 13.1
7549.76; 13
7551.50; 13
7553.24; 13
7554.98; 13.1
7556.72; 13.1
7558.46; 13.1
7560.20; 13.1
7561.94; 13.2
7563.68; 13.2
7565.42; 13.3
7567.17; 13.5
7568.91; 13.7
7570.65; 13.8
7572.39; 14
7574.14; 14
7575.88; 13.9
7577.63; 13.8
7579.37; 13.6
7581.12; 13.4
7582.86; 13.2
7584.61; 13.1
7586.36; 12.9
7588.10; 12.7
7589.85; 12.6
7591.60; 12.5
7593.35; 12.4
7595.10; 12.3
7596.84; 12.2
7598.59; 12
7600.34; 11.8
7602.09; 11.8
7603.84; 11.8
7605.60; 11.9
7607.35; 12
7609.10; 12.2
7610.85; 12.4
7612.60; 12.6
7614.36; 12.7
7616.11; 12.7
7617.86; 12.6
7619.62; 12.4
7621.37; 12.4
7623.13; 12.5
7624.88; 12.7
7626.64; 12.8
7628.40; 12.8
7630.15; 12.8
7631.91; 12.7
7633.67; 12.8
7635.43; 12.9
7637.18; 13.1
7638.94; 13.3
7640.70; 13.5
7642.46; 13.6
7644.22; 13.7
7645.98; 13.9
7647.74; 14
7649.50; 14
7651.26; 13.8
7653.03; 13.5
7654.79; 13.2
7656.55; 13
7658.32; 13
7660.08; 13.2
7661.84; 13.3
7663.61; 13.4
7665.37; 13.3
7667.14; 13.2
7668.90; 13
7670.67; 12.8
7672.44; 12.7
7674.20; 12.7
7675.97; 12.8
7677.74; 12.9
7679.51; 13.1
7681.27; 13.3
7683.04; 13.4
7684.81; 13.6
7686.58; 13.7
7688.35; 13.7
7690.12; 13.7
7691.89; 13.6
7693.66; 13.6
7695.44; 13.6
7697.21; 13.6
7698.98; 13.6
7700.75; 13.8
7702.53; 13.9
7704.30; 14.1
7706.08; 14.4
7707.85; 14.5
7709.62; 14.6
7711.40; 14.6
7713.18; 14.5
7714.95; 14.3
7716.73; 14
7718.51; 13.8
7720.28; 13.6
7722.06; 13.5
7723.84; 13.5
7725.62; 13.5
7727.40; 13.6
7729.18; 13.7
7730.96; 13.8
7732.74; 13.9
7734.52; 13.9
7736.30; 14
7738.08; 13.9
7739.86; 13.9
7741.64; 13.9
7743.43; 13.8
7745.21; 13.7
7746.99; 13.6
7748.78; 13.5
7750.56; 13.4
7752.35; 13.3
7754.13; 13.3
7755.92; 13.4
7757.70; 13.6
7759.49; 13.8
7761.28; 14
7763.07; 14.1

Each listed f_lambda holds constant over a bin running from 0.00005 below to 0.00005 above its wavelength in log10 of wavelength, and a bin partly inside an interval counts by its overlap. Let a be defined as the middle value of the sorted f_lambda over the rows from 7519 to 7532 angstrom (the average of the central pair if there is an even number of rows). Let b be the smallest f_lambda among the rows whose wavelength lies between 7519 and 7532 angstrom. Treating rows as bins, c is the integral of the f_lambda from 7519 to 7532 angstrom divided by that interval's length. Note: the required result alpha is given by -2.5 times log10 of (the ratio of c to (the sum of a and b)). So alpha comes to 0.723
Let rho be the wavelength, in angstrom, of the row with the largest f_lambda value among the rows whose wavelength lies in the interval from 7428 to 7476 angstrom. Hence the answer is 7441.03 angstrom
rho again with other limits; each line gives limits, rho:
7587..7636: 7635.43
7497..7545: 7541.07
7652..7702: 7700.75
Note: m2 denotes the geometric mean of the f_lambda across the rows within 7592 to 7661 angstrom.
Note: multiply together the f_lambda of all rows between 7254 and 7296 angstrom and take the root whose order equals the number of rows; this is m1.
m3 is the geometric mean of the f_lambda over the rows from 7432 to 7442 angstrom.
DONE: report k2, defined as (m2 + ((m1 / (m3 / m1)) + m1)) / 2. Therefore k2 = 18.6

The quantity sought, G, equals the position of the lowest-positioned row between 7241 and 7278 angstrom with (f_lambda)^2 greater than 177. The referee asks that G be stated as 7241.58 angstrom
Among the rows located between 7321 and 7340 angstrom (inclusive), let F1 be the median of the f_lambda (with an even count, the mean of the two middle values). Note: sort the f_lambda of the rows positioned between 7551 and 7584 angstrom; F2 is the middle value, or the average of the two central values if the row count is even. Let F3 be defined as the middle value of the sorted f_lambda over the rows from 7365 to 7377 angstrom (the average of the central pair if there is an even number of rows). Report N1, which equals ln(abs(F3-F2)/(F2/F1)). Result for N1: -0.7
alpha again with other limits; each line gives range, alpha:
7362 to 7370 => 0.737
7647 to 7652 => 0.749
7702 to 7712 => 0.738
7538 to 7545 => 0.749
